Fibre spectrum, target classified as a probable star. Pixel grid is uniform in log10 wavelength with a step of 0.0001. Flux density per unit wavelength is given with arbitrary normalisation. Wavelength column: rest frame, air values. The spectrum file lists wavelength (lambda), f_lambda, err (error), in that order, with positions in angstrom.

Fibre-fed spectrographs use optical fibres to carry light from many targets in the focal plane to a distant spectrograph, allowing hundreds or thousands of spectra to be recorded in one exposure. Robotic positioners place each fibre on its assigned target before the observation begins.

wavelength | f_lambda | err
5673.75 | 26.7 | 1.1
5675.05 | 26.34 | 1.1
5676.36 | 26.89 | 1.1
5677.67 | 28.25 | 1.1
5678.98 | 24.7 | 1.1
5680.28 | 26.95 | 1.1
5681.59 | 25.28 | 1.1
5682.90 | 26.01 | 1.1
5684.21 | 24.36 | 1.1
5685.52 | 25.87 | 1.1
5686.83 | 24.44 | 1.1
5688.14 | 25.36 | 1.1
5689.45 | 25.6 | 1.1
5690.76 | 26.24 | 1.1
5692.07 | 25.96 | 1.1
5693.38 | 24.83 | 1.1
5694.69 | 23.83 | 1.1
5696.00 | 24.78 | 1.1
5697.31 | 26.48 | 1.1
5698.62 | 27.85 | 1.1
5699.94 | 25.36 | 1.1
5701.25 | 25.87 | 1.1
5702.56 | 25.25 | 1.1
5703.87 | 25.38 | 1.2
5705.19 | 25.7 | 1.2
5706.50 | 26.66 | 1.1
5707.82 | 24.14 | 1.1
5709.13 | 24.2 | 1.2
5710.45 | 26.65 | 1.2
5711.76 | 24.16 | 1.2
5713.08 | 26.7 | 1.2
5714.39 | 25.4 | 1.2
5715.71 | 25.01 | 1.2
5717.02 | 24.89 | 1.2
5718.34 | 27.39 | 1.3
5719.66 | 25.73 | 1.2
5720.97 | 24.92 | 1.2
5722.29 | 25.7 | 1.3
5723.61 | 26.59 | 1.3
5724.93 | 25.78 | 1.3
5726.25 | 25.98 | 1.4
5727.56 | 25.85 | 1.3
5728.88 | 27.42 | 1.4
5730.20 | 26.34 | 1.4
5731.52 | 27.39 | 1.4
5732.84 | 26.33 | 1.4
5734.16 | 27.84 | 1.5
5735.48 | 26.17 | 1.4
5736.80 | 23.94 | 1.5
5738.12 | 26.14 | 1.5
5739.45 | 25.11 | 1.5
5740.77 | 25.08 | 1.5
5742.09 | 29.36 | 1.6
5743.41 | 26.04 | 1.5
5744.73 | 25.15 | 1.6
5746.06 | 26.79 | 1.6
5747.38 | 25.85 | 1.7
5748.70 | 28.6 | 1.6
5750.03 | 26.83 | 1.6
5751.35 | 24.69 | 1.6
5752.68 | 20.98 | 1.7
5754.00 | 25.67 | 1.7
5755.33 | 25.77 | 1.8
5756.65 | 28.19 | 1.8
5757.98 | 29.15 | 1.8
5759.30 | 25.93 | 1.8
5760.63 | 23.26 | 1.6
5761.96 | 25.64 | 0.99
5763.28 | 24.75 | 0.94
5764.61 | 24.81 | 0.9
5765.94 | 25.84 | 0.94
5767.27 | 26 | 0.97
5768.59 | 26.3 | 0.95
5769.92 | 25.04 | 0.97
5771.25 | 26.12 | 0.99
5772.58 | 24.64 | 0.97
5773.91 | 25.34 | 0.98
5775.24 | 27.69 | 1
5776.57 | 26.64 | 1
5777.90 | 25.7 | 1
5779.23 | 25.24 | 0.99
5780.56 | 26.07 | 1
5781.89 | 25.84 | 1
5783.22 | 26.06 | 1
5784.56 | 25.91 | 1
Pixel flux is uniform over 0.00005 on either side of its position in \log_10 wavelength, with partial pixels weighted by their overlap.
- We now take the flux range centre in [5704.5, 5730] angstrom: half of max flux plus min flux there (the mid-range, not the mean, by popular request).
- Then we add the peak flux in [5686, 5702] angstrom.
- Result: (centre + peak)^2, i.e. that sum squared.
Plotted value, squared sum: 2876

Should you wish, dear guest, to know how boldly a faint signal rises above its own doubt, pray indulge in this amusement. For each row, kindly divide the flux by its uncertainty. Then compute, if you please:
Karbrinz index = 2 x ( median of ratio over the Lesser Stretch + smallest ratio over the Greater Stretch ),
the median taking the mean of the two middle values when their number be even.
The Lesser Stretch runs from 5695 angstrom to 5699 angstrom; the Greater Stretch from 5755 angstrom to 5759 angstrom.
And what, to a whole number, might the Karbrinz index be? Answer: 77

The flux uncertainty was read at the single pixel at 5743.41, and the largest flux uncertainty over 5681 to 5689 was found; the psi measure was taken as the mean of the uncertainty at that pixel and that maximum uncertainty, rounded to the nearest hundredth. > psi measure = 1.30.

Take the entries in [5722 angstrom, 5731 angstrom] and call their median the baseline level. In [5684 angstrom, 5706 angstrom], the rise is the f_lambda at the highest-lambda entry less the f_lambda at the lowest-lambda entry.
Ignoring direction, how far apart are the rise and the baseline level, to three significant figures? 24.6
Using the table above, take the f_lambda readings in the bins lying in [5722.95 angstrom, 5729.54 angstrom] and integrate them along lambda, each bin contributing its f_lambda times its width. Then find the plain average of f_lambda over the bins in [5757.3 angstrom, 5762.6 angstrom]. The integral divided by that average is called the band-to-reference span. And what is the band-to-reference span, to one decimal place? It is 6.7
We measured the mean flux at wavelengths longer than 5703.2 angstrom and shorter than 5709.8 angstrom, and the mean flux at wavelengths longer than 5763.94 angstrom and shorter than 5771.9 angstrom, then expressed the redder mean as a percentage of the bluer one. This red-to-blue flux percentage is 102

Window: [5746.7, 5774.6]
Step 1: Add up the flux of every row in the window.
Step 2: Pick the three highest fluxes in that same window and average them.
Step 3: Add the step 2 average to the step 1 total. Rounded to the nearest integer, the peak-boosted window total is 568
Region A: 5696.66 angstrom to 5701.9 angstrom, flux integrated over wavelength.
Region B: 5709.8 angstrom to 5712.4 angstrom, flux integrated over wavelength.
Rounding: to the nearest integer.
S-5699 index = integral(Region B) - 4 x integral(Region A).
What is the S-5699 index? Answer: -487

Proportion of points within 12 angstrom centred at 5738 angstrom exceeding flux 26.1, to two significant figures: 0.56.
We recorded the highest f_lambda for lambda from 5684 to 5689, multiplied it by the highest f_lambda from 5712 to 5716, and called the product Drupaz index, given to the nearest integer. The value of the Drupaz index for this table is 691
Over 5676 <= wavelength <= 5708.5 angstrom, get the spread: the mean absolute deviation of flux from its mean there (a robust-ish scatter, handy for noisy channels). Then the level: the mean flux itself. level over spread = 30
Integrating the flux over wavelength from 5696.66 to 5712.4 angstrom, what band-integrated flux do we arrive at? 404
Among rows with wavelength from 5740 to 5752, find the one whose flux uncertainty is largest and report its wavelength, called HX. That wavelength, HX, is 5747.38 angstrom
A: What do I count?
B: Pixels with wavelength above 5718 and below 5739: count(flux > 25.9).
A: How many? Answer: 10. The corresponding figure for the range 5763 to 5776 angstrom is 4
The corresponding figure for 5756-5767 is 3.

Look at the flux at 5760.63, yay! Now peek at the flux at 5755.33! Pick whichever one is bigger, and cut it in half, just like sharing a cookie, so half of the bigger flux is 12.9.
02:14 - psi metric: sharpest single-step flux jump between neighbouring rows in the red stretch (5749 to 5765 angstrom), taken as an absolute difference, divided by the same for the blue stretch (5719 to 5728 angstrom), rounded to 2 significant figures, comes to 5.3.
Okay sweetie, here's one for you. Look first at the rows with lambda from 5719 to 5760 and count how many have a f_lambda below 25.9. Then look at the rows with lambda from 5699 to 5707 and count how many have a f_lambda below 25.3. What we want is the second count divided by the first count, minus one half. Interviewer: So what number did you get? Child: -0.4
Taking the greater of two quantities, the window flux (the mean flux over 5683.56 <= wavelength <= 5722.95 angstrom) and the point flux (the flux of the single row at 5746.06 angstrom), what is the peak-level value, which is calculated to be 26.8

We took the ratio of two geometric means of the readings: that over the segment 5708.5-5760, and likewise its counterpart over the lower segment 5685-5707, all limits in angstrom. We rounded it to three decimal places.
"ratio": 1.016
